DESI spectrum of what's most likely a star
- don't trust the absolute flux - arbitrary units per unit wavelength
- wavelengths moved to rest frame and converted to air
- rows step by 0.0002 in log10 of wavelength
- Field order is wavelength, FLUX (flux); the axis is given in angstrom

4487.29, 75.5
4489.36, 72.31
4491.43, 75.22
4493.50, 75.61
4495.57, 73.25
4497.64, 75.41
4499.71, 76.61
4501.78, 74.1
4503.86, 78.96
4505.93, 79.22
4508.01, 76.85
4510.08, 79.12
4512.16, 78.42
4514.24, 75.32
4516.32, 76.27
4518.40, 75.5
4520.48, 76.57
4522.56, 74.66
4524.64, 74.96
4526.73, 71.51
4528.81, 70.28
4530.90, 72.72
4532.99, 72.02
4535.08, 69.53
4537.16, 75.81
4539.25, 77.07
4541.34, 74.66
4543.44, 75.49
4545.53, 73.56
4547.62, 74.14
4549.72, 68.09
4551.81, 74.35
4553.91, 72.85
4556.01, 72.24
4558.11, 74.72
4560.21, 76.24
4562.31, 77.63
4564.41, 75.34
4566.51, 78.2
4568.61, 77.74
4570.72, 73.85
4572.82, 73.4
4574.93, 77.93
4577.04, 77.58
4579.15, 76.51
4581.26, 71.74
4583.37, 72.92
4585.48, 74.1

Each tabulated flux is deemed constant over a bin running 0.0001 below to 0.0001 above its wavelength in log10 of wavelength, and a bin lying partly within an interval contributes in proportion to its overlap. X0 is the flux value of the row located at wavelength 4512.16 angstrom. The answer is 78.42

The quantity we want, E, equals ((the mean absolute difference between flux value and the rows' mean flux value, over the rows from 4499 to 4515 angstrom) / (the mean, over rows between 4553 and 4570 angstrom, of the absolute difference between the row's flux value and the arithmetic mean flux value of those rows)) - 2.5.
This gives -1.62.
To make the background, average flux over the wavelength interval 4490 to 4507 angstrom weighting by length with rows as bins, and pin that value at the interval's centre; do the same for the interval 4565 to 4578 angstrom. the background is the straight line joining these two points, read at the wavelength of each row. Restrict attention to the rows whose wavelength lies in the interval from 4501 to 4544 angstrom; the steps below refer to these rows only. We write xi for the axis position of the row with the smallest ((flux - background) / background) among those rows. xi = 4535.08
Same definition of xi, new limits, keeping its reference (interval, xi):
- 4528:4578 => 4549.72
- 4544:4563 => 4549.72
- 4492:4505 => 4495.57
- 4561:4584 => 4581.26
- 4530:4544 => 4535.08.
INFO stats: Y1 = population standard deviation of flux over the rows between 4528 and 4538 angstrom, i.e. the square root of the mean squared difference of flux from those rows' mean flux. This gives 2.19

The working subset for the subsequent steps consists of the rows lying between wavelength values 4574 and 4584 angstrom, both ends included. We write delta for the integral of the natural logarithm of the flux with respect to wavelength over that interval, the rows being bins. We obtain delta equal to 43.2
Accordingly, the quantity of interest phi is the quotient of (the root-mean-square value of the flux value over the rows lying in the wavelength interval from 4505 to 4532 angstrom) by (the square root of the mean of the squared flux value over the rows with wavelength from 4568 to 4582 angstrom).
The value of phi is 1.00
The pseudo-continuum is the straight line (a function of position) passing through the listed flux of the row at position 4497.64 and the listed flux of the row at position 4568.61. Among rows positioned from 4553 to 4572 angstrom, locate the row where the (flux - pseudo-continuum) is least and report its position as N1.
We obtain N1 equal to 4556.01 angstrom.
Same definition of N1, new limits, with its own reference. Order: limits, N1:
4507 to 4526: 4522.56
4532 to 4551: 4549.72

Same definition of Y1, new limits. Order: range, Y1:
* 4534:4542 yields 2.86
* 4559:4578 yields 1.73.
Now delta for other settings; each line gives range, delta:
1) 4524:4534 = 42.8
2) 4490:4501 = 47.5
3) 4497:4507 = 43.4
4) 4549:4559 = 42.8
